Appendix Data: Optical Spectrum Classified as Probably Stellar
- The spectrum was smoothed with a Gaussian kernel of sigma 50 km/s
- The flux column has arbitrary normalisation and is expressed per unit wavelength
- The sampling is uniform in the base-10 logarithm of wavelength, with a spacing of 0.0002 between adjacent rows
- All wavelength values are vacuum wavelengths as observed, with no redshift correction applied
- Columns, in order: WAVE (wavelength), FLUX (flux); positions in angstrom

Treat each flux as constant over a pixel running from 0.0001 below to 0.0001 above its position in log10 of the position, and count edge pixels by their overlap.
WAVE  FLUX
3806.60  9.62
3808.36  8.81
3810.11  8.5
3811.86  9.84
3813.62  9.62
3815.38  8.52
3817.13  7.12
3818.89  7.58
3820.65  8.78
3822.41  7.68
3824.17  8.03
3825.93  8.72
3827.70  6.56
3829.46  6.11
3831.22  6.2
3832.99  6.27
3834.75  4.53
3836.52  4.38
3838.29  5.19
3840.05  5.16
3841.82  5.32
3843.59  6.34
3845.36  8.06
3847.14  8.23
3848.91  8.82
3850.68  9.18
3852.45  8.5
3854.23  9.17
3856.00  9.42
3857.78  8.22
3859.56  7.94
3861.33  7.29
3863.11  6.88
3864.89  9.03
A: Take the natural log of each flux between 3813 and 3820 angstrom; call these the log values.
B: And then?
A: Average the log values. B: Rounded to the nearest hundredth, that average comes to 2.10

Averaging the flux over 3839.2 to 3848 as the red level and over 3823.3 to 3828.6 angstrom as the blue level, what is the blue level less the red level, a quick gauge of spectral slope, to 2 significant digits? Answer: 1.1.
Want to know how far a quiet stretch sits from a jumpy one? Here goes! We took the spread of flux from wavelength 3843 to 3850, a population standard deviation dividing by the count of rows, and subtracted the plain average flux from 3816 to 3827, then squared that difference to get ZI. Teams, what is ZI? 50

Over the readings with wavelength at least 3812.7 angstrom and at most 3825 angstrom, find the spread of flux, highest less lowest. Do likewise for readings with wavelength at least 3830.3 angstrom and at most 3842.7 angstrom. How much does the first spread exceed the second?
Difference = 0.6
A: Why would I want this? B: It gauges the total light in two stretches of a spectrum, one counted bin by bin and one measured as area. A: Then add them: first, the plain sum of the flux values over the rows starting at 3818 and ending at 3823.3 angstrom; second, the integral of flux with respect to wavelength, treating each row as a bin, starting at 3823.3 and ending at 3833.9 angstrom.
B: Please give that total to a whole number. 98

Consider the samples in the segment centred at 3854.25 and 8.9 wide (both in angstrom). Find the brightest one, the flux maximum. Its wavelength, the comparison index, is 3856.00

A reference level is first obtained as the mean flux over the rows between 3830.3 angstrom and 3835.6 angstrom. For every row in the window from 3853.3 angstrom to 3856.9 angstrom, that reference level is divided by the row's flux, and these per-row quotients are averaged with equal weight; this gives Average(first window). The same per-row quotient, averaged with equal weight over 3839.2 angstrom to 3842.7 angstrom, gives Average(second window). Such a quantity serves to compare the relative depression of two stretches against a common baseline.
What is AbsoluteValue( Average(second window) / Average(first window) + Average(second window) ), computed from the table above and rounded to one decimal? 2.9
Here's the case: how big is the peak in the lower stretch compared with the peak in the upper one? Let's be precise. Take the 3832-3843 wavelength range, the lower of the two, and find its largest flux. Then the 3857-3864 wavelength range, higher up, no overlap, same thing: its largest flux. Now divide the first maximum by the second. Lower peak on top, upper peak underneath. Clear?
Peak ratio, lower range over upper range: 0.76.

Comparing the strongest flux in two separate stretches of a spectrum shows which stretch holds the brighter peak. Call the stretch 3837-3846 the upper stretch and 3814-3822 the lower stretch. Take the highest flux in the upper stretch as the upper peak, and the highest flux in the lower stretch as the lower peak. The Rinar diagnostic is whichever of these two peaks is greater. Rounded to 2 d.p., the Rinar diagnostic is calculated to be 8.78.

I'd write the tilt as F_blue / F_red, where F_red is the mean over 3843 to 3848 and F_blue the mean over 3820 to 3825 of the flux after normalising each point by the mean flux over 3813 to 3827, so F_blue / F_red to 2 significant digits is 1.1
